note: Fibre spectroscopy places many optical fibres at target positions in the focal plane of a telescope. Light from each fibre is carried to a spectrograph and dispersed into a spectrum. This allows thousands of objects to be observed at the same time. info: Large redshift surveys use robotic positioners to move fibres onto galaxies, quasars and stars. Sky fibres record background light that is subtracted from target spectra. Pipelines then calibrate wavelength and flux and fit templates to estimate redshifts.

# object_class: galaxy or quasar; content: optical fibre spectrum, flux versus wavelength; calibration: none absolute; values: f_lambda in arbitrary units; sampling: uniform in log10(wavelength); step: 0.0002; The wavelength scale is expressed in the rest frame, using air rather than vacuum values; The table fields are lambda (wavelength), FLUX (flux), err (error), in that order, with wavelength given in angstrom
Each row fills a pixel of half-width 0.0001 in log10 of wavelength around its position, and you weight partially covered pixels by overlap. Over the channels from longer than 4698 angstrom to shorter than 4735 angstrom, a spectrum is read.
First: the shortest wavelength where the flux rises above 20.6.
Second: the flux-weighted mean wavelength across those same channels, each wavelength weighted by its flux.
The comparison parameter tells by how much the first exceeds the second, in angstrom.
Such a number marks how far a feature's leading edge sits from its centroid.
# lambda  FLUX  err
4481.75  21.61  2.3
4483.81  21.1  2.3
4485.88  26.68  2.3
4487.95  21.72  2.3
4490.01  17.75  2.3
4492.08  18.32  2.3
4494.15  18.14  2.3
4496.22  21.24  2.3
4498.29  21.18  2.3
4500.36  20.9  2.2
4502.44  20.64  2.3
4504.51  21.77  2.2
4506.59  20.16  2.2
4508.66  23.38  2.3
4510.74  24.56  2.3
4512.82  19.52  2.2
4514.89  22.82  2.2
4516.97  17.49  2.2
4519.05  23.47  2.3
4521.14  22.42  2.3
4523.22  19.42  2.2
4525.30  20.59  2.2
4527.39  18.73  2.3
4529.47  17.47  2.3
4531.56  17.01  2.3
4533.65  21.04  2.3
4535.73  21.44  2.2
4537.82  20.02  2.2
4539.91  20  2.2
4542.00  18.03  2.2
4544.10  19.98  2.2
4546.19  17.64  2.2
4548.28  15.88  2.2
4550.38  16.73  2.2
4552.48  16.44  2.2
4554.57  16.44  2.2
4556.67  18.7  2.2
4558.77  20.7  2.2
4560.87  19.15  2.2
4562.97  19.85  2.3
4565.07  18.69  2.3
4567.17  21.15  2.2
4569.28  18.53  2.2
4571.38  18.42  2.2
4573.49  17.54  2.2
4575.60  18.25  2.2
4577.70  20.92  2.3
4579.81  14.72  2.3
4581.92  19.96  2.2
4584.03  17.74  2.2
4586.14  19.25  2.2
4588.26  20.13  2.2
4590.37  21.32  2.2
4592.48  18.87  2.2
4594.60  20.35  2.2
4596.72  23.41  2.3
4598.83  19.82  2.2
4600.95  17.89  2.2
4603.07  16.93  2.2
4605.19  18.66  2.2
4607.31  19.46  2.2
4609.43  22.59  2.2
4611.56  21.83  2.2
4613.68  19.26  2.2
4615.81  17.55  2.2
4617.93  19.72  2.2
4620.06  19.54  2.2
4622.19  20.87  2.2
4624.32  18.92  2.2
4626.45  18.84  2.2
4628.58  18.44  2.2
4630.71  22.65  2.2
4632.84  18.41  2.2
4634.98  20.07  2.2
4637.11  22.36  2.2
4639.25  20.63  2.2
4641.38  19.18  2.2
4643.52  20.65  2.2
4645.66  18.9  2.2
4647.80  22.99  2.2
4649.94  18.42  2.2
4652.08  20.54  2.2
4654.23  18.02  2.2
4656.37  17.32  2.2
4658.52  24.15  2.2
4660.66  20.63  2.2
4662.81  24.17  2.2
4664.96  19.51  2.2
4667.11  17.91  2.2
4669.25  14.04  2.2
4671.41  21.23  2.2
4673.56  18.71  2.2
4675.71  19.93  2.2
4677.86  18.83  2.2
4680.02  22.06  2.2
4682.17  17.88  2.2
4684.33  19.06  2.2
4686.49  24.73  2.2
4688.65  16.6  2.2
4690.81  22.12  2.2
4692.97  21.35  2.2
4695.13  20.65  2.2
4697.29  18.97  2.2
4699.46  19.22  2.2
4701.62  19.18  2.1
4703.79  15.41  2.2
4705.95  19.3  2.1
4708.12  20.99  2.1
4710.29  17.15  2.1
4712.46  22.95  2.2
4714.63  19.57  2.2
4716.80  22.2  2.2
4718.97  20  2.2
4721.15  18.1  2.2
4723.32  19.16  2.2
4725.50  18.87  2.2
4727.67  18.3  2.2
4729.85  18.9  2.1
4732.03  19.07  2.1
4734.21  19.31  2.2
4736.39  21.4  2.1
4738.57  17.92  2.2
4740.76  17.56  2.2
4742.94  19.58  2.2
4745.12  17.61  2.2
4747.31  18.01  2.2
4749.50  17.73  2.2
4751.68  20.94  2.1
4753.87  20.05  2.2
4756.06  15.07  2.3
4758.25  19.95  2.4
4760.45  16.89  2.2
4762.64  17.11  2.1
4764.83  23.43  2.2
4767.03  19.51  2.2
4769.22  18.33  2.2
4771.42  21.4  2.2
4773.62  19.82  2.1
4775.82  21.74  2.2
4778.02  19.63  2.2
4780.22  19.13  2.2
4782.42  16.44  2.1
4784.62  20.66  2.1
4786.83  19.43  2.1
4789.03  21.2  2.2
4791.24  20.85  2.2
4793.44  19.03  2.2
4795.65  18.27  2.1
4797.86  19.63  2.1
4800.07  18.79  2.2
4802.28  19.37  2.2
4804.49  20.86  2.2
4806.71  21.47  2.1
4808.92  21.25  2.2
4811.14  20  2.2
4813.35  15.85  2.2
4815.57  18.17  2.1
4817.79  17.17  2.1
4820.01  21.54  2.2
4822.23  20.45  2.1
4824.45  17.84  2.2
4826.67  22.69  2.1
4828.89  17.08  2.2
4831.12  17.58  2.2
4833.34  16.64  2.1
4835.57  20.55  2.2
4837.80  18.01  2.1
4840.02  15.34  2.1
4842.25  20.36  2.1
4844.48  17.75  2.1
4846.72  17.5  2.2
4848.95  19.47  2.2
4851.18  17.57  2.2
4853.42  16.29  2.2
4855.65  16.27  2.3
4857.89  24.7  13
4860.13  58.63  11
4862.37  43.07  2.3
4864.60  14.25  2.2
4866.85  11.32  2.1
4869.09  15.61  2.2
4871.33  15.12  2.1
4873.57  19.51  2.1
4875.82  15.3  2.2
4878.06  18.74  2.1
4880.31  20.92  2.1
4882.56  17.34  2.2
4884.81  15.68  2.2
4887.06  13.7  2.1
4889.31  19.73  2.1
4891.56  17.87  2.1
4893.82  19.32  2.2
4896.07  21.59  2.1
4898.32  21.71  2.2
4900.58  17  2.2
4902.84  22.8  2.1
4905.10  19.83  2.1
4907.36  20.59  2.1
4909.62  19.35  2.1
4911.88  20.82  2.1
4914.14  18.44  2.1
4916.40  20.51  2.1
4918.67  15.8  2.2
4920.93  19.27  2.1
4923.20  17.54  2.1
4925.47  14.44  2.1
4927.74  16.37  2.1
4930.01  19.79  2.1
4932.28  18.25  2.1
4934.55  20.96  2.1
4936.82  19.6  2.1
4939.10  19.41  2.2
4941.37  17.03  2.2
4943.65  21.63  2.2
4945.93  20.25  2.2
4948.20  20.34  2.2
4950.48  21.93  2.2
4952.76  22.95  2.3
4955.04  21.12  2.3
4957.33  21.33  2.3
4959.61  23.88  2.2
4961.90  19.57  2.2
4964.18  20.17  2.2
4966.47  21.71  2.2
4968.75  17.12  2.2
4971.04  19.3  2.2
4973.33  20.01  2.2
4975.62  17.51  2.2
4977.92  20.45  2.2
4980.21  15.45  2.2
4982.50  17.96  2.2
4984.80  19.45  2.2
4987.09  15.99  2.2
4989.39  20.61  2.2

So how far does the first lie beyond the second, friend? -8.7 angstrom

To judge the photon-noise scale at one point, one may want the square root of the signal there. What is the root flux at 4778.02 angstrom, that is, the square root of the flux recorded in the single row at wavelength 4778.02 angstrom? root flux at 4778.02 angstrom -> 4.4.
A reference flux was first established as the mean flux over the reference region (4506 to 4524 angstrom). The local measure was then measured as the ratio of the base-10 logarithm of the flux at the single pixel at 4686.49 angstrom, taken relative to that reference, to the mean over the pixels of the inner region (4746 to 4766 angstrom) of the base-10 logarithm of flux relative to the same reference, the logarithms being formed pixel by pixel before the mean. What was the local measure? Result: -1.0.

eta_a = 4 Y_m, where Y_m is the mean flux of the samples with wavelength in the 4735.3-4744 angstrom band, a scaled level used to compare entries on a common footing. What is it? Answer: 76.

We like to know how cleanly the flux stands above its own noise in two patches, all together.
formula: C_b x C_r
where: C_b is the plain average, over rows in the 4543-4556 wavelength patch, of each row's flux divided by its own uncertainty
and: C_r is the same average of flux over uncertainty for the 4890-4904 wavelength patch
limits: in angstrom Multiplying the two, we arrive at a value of 73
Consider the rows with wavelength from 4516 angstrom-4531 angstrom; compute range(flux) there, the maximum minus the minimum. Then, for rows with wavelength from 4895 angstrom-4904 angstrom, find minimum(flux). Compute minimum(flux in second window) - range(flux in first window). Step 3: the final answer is 11.0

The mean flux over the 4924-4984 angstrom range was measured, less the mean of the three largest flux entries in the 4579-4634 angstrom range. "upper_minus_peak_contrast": -3.3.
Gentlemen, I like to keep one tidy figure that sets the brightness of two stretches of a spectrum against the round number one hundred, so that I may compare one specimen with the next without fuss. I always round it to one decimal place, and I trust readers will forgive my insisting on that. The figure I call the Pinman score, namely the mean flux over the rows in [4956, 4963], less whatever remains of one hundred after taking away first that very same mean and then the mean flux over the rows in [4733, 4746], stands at -37.9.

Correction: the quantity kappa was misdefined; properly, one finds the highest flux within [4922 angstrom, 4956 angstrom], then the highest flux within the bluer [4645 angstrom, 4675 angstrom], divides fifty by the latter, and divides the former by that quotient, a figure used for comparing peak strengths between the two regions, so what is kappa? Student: 11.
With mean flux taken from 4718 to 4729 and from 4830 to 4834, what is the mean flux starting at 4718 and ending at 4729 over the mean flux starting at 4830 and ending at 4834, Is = 1.10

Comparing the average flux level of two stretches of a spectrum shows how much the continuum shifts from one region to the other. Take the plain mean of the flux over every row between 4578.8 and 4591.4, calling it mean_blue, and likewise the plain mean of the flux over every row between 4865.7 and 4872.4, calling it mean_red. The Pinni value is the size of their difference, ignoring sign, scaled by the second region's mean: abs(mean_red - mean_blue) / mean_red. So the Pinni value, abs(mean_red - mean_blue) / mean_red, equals 0.35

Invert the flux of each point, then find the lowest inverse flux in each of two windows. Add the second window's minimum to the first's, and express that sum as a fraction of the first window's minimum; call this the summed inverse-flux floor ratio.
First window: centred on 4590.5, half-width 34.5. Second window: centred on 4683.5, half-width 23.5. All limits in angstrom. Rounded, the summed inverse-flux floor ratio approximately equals 1.95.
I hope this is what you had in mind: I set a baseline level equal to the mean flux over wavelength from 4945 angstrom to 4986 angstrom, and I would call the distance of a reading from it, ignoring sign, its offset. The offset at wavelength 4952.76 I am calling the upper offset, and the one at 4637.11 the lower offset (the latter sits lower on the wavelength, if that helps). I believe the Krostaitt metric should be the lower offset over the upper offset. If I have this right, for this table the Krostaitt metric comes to 0.80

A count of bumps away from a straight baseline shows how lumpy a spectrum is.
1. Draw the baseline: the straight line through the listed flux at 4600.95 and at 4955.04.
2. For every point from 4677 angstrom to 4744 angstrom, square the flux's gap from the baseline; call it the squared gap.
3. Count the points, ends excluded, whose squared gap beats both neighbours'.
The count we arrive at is 11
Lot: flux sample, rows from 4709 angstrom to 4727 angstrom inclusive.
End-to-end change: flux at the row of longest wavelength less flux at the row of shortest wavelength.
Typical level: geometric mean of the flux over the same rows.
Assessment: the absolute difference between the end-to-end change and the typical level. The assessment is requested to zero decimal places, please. 18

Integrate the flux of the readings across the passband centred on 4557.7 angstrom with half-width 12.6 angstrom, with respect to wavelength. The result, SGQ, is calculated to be 462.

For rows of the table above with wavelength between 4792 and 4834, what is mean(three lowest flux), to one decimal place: 16.5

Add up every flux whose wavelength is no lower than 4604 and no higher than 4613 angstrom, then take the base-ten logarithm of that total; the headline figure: 1.92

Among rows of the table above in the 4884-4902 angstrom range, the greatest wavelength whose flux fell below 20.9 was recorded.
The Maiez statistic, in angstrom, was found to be 4900.58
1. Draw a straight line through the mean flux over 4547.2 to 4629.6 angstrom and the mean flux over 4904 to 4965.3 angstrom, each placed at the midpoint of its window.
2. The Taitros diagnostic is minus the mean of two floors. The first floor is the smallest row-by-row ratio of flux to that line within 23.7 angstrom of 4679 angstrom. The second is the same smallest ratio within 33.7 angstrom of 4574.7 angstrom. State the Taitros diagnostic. -0.75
